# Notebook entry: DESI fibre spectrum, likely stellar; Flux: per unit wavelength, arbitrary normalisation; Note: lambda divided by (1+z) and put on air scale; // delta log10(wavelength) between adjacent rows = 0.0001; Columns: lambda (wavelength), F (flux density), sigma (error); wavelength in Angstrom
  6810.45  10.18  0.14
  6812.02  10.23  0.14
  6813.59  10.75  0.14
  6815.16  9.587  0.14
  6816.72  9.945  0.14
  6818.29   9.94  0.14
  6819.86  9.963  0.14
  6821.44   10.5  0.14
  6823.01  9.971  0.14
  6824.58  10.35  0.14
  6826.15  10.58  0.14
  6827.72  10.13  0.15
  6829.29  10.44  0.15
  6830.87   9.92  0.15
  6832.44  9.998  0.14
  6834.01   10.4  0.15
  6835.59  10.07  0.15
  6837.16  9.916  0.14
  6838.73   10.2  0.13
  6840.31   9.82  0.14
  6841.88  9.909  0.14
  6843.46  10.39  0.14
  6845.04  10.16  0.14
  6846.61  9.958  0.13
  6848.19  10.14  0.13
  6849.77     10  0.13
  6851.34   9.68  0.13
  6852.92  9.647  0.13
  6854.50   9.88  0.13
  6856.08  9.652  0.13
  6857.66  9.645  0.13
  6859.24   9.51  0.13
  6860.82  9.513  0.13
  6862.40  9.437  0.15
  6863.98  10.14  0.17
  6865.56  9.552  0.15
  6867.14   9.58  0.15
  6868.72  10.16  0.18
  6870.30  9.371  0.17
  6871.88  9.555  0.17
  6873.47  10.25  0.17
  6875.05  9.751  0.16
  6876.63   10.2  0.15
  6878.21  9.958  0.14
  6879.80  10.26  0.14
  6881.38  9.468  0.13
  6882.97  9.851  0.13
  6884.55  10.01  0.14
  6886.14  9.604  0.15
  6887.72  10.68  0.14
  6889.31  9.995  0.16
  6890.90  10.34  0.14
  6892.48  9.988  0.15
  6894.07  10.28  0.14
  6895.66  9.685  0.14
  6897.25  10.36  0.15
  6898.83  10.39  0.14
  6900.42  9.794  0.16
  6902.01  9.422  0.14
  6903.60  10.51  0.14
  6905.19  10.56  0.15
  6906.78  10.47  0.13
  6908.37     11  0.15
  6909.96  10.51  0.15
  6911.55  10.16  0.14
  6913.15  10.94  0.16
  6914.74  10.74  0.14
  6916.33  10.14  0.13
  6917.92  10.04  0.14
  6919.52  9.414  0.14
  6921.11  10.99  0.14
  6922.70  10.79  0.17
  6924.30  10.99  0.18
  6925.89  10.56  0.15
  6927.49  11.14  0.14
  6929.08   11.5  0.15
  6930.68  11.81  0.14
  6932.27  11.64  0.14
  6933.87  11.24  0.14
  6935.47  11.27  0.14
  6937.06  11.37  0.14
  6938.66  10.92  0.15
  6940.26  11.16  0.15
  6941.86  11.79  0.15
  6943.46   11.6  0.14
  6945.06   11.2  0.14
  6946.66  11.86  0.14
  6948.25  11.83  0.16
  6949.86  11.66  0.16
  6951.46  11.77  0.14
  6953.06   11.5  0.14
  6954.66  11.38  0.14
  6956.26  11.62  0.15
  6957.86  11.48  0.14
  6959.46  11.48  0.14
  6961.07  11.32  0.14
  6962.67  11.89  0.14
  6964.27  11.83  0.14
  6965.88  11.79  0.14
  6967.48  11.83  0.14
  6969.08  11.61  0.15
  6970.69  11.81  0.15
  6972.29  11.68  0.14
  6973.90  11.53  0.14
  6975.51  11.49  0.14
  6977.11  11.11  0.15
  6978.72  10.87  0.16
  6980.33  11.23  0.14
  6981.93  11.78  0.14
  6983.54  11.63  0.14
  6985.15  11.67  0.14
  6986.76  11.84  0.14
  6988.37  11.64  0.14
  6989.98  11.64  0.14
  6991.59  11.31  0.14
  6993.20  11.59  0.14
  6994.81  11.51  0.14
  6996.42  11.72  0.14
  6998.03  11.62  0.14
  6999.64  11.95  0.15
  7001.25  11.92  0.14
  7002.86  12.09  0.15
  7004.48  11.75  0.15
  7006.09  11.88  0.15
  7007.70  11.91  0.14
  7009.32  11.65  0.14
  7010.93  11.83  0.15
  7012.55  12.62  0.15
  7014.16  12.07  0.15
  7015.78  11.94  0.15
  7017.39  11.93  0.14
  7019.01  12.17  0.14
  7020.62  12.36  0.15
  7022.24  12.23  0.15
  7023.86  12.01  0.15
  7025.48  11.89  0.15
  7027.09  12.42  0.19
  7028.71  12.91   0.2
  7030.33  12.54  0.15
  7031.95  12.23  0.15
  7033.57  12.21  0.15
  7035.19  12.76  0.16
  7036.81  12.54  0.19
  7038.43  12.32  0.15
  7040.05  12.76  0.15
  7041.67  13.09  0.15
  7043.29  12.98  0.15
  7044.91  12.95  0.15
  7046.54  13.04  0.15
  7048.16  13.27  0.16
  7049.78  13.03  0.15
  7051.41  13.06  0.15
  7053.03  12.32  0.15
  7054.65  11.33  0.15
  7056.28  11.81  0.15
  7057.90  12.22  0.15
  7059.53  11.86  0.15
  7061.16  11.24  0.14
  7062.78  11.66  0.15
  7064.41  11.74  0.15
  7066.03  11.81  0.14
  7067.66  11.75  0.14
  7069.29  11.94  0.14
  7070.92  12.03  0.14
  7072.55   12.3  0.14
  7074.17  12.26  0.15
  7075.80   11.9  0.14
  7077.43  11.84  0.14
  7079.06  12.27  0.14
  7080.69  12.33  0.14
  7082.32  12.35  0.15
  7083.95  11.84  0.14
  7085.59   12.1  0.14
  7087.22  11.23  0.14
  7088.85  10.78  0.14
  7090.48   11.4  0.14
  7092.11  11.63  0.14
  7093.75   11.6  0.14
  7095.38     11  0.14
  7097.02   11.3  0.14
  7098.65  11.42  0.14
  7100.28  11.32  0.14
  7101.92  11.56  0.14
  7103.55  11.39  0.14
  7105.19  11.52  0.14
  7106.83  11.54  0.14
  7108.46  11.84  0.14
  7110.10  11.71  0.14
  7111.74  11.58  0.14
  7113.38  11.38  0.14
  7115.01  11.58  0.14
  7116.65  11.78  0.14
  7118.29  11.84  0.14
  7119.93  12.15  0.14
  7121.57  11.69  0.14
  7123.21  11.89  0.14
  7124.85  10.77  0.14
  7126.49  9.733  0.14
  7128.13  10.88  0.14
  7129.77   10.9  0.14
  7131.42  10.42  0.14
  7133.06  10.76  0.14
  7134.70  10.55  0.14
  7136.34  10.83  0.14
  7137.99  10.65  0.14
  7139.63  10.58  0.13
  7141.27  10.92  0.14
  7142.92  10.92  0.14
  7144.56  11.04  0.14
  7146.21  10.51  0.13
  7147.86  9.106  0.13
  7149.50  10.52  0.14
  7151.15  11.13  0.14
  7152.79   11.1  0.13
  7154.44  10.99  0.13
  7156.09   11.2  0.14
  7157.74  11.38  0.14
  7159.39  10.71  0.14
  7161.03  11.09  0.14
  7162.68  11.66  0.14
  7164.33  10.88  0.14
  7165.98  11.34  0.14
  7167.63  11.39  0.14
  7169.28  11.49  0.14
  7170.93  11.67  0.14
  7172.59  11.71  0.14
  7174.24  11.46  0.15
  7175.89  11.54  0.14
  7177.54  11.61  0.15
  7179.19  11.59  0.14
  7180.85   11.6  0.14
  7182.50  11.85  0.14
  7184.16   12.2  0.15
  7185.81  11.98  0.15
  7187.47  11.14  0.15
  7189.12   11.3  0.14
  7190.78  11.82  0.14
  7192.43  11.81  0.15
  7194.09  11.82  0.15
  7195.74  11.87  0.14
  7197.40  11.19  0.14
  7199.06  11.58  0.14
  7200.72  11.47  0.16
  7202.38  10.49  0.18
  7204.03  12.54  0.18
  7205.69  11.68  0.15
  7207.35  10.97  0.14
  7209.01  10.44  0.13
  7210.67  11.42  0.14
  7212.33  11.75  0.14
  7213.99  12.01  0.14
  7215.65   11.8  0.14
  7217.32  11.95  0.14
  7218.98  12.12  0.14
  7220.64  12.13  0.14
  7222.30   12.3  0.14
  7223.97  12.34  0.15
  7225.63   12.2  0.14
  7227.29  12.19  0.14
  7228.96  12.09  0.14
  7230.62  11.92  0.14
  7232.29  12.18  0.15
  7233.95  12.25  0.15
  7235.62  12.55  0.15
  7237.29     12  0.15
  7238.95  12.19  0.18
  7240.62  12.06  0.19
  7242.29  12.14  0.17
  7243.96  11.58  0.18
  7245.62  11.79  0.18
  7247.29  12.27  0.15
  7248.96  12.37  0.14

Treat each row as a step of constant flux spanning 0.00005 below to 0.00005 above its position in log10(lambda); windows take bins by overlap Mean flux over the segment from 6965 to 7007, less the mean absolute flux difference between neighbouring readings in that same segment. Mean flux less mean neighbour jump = 11.4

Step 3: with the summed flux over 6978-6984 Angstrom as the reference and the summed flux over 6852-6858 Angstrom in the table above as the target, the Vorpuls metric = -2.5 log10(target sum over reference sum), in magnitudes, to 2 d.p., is 0.17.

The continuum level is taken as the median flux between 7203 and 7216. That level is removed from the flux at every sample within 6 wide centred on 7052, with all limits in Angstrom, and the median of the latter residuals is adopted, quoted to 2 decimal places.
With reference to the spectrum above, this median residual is 0.96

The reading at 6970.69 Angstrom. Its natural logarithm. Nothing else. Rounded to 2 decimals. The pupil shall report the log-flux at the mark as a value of 2.47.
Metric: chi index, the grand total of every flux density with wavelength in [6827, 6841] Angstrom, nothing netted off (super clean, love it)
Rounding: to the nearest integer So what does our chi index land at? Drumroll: 91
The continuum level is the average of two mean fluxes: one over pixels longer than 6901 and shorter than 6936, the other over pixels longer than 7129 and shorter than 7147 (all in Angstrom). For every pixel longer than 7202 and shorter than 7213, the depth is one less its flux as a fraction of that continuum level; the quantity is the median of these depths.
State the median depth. -0.065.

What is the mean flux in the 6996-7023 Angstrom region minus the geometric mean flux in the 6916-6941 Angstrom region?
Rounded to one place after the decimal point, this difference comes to 1.1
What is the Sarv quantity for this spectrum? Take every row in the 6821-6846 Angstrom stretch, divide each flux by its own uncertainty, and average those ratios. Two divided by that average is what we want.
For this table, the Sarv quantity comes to 0.0280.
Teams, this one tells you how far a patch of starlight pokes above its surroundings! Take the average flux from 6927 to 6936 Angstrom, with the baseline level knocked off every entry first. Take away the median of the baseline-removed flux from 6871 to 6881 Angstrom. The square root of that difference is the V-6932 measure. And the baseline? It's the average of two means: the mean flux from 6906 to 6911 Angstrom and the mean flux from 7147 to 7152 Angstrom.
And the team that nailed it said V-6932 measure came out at 1.2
